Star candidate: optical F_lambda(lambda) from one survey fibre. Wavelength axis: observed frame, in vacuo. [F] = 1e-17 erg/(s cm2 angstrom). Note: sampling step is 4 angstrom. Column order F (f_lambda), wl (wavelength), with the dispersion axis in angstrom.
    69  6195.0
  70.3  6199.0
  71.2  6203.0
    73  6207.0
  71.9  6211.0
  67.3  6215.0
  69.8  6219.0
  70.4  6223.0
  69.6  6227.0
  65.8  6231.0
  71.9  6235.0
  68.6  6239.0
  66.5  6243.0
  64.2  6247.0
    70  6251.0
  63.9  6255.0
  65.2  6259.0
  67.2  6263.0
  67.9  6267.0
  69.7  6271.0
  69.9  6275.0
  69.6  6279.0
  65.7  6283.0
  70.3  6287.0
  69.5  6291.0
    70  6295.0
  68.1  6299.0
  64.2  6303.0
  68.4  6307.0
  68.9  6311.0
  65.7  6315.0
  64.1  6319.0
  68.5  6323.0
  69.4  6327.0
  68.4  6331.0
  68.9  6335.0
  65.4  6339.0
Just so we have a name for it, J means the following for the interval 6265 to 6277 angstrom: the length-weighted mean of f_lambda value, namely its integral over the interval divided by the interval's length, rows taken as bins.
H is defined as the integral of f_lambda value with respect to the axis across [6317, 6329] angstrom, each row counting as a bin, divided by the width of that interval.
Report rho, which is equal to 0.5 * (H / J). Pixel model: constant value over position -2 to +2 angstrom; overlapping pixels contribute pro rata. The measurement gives 0.487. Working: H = 67.3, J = 69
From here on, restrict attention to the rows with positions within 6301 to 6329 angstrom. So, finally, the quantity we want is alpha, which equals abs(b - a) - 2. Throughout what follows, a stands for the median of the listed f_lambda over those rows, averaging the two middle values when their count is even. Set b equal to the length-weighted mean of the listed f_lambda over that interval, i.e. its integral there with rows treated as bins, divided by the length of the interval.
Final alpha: -0.63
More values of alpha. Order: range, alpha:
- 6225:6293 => -1.37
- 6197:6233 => -1.62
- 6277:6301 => -1.32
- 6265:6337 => -1.48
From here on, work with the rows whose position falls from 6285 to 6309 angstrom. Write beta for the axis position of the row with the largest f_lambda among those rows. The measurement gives 6287.0 angstrom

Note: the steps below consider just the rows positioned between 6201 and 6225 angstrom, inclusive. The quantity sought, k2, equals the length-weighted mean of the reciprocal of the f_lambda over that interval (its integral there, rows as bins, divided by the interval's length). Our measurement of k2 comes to 0.0142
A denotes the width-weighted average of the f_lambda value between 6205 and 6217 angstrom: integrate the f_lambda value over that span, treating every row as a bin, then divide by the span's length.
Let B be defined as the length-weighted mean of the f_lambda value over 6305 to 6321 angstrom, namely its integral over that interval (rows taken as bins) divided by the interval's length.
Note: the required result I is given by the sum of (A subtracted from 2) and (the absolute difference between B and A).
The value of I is -65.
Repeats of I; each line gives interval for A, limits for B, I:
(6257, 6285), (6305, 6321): -65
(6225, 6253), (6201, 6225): -64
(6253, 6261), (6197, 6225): -57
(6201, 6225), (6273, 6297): -67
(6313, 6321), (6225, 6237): -59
